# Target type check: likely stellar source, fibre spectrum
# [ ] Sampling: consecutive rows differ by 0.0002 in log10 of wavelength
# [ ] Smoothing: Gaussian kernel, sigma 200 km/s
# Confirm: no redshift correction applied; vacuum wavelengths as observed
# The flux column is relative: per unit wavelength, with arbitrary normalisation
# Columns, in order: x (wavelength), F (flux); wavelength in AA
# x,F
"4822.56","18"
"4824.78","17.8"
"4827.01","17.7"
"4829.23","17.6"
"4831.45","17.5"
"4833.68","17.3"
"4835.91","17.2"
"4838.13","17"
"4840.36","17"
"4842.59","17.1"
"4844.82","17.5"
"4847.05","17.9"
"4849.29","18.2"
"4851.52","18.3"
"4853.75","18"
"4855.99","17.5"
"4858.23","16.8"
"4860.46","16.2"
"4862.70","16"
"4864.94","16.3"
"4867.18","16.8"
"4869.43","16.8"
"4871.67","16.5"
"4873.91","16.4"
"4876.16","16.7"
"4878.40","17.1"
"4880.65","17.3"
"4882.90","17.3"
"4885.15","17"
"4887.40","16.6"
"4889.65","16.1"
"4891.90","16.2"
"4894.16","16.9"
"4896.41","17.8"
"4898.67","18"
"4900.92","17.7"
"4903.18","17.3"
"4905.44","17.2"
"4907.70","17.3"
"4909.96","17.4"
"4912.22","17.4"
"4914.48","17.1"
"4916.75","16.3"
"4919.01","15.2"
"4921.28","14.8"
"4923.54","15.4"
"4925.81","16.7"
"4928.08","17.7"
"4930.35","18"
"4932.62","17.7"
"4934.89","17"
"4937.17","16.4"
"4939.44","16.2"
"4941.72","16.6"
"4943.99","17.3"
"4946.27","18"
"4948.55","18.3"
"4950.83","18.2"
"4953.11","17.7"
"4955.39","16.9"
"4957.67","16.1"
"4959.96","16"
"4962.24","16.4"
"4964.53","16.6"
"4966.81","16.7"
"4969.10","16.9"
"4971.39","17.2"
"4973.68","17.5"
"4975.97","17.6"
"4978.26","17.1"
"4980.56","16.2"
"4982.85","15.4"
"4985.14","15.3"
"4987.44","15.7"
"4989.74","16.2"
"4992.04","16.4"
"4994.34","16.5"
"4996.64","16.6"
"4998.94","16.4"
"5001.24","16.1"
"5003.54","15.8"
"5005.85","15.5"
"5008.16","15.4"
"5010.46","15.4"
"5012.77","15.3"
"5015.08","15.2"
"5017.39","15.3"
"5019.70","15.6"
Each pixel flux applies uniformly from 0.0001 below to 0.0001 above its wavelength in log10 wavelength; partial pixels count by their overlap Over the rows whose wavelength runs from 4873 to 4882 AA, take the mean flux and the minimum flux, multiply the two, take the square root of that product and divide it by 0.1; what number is 166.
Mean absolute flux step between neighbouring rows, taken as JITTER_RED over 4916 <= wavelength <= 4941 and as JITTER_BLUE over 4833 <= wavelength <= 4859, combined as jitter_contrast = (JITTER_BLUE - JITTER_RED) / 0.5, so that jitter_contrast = -0.7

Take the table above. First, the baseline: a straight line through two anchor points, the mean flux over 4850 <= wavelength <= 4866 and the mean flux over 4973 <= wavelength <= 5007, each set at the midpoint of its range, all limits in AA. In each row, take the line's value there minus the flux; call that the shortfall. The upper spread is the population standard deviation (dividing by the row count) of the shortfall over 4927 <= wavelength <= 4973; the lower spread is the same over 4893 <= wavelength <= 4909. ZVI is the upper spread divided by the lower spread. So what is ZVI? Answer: 1.94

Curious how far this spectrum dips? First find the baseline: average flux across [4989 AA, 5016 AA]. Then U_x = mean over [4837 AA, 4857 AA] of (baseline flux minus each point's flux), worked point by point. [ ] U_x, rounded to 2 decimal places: -1.71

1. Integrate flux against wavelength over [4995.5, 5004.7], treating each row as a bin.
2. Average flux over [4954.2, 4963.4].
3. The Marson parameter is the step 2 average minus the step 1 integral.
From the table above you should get -133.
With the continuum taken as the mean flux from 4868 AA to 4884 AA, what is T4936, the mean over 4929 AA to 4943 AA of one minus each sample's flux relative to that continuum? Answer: -0.01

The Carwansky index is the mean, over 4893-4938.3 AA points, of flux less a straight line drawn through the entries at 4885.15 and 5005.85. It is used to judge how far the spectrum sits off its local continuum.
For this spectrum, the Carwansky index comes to 0.3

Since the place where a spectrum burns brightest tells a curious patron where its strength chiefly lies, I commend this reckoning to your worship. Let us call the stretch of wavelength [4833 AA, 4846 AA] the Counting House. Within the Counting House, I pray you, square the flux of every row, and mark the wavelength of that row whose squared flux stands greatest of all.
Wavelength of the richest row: 4844.82 AA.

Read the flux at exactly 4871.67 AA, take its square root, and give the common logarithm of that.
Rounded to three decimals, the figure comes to 0.609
